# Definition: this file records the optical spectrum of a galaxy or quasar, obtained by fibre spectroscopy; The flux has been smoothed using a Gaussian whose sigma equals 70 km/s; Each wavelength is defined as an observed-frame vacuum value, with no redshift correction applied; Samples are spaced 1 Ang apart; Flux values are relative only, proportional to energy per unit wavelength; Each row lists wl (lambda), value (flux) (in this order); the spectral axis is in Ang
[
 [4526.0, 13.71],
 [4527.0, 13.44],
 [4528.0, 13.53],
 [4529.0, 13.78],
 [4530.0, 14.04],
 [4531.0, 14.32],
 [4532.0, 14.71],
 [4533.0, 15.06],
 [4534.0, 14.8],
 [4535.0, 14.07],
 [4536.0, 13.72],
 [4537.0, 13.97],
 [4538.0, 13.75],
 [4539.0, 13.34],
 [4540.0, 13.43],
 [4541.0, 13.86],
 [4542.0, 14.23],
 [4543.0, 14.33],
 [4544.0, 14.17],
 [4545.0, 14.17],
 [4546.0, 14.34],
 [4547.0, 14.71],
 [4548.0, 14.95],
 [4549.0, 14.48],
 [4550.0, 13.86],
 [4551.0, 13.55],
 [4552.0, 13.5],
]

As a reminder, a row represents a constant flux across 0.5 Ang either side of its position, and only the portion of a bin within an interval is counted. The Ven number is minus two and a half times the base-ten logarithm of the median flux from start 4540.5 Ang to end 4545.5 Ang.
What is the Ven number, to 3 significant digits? -2.88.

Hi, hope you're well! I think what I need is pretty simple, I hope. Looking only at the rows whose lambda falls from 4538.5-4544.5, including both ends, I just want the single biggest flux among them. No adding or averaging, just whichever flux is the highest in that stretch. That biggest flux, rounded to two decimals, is 14.33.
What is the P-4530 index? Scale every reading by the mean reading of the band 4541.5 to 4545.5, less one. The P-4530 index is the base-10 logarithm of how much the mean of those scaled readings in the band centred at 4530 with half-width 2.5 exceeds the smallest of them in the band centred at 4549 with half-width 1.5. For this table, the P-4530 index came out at -1.82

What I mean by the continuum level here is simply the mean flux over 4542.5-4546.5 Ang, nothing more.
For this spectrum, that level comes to 14.3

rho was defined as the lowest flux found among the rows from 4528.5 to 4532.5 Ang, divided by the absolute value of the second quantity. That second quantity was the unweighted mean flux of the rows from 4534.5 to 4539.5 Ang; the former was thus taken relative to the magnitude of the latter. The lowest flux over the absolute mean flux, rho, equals 1.00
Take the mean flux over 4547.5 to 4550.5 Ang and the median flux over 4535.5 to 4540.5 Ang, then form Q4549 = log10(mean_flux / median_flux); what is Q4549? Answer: 0.02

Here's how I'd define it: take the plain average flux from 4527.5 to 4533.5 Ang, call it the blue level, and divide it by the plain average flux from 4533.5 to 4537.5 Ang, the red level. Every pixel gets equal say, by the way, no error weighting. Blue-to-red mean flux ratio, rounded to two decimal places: 1.01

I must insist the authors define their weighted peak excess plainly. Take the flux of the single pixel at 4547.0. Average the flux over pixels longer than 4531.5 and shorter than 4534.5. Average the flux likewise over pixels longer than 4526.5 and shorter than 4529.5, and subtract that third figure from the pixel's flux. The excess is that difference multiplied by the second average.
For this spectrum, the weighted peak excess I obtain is 17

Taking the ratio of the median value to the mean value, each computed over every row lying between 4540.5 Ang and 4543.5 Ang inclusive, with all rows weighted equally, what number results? 1.01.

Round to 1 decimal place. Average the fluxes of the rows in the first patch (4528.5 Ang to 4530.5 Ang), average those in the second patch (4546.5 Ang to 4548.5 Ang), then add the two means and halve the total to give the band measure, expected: 14.4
